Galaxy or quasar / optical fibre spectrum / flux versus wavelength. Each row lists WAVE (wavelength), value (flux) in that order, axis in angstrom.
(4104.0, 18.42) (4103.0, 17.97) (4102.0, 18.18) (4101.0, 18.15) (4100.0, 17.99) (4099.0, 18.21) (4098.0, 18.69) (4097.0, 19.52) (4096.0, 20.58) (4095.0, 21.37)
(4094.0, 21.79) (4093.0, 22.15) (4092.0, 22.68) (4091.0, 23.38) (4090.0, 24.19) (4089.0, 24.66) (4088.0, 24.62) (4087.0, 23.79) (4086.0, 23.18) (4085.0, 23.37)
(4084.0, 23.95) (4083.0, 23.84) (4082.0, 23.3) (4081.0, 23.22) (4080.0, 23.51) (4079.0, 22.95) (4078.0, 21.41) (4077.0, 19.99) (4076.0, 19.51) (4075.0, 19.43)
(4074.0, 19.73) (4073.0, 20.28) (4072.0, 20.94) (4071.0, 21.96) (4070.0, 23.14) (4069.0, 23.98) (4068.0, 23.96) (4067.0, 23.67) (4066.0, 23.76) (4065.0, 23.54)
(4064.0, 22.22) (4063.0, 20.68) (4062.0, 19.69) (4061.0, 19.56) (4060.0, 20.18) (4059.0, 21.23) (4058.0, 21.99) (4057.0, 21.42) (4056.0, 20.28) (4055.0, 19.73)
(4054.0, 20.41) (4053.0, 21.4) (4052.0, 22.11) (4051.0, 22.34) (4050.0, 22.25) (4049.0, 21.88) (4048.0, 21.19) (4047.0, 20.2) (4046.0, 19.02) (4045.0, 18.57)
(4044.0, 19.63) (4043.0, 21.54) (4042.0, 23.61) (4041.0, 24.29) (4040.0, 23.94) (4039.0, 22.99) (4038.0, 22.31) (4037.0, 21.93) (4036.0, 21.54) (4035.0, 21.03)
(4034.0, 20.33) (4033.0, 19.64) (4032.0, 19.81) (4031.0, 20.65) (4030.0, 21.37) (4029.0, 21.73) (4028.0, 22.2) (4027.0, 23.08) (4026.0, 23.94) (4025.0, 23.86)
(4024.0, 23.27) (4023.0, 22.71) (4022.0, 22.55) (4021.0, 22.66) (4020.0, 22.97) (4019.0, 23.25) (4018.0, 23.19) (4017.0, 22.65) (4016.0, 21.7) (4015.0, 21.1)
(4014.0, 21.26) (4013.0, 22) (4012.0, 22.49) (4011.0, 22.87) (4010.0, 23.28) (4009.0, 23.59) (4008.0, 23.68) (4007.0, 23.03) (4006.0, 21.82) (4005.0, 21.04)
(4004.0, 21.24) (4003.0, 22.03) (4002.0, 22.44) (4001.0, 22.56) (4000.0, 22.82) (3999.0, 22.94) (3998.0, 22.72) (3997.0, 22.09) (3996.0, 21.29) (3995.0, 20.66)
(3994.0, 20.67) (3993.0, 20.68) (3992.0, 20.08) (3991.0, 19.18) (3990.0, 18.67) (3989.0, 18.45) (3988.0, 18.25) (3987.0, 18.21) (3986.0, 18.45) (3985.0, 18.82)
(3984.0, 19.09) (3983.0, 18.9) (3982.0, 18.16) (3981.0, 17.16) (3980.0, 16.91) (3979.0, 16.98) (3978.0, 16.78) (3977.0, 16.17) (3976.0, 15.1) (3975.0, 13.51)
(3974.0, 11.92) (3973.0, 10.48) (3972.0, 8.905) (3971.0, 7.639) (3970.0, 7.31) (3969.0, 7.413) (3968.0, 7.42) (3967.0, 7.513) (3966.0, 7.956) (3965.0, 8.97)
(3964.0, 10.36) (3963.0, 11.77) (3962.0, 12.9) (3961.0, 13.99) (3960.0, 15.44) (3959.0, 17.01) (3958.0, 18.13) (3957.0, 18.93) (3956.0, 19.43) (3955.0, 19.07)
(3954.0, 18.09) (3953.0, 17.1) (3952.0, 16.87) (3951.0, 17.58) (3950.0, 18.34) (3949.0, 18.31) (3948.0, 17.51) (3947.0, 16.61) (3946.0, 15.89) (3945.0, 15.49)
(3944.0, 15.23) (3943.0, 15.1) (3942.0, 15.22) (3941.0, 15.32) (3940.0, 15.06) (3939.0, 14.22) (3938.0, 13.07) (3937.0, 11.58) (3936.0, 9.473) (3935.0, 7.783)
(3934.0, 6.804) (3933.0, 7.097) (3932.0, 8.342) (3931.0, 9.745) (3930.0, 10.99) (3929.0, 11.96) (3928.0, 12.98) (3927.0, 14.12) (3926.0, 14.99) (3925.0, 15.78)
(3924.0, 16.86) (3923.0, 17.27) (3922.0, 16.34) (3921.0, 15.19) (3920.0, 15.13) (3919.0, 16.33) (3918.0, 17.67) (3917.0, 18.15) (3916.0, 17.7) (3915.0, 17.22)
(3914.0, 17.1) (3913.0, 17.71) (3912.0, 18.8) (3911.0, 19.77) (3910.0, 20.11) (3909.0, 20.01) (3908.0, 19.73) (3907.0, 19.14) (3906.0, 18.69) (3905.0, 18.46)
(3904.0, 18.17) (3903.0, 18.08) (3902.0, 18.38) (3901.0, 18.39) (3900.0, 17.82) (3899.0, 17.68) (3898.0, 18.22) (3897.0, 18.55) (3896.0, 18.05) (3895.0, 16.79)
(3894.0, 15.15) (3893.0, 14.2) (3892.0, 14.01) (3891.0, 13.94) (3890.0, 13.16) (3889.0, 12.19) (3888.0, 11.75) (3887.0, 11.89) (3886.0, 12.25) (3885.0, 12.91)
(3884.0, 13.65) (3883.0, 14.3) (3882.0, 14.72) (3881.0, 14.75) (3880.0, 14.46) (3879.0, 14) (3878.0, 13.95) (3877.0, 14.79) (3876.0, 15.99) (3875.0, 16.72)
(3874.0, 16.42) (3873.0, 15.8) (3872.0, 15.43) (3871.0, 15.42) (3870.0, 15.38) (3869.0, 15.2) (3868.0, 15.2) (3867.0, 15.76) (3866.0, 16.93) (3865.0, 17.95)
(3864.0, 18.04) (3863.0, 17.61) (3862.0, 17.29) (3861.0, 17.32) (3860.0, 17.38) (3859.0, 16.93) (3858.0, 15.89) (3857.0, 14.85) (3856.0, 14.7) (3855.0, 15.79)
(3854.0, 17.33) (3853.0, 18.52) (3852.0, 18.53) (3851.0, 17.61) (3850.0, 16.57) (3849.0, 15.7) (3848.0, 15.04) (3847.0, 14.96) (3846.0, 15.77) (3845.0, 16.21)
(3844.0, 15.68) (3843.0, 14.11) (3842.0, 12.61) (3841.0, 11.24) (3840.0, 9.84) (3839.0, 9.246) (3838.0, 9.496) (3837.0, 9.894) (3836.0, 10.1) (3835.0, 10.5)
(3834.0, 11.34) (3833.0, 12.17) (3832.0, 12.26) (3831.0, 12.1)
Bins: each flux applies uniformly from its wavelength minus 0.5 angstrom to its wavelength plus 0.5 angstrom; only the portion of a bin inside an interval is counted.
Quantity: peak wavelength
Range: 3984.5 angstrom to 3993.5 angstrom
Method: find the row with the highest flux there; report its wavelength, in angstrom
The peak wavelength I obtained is 3993.0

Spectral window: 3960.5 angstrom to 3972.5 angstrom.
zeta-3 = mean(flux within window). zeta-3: 9.3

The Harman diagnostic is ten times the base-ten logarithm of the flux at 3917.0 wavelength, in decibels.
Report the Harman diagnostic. 12.6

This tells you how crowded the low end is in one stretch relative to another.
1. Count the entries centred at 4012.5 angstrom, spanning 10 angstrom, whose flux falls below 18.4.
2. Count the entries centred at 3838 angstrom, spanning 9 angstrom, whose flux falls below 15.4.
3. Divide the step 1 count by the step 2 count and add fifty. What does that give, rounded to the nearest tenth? 50.0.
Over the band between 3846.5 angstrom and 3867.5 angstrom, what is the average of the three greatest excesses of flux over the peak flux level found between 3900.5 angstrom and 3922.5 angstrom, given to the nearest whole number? -2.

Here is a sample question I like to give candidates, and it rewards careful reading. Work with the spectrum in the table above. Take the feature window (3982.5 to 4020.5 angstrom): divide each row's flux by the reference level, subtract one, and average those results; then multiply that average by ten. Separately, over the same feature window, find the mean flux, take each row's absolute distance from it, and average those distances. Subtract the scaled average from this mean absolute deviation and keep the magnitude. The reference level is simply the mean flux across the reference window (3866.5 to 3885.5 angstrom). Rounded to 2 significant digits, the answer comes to 2.8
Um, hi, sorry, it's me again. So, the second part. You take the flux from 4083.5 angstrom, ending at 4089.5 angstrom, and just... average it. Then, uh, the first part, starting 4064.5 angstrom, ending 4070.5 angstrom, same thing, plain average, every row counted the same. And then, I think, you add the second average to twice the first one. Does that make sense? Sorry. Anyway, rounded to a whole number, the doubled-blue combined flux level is 71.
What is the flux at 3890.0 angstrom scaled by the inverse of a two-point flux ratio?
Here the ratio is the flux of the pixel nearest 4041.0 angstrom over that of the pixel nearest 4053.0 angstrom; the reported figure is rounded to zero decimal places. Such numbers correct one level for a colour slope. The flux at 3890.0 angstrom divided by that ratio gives 12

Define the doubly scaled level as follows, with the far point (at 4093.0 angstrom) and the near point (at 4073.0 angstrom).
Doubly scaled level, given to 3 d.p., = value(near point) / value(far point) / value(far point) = 0.041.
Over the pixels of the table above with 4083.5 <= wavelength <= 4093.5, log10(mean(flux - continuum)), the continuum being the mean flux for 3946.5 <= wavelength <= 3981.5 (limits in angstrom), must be 1.0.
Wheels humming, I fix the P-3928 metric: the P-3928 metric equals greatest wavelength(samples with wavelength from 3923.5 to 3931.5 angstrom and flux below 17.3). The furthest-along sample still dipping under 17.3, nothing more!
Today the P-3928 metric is 3931.0 angstrom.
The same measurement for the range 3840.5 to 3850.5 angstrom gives 3850.0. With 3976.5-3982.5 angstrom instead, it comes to 3981.0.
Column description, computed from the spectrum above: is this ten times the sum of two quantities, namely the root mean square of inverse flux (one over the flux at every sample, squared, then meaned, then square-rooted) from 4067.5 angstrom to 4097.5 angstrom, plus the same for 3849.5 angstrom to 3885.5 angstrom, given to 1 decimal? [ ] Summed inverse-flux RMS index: 1.1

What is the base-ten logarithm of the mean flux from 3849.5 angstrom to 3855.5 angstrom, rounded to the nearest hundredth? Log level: 1.24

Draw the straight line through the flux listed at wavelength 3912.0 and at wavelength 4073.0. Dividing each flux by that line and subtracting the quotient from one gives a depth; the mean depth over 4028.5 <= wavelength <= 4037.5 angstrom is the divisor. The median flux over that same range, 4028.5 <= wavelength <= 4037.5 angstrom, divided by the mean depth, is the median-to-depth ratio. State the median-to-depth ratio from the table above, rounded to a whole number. -427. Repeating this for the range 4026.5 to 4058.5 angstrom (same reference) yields -309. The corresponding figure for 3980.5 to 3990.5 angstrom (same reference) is 339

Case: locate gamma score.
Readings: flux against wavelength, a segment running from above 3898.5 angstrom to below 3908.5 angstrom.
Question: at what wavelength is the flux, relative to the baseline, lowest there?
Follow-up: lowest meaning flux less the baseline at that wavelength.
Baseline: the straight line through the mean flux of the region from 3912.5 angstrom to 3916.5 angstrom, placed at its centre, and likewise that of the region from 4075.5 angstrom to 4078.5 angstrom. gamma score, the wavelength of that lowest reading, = 3899.0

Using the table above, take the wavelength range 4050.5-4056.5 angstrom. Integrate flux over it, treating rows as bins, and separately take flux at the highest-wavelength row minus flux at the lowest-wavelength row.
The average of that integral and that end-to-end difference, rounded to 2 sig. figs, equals 62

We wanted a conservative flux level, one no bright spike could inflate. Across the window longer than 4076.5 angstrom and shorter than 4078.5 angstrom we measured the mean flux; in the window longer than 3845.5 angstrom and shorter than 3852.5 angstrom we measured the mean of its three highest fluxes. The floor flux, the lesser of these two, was 17.6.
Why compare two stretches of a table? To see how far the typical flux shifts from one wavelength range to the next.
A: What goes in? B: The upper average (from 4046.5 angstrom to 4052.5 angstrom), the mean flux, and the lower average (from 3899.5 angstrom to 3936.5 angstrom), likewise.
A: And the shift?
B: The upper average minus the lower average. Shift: 6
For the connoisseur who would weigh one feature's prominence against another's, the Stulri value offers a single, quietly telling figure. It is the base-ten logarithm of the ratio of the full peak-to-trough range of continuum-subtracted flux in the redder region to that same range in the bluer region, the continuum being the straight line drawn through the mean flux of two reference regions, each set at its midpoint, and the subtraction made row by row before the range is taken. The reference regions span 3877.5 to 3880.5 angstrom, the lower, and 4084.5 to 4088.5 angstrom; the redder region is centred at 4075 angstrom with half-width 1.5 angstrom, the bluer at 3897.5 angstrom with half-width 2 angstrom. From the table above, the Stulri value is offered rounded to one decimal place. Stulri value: -0.4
